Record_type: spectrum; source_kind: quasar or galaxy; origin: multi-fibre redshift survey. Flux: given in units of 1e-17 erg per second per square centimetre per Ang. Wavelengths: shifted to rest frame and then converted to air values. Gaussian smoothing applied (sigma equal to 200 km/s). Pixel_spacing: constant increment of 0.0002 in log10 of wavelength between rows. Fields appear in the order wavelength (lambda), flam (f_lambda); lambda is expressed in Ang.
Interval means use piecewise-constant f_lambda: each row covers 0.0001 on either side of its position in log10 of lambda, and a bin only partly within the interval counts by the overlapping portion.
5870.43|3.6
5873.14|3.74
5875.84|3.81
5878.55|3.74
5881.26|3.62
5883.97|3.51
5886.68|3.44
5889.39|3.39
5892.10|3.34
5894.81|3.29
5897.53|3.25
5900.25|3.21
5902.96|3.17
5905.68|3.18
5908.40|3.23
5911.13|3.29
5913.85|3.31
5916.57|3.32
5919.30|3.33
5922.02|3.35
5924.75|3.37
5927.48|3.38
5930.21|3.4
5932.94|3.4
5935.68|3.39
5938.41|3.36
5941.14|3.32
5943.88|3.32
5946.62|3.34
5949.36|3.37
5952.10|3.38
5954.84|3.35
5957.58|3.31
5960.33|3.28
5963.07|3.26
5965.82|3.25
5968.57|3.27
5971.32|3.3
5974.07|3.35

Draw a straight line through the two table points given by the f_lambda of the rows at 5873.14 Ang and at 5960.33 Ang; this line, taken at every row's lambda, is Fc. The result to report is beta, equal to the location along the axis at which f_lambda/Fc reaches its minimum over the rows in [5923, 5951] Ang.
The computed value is 5924.75 Ang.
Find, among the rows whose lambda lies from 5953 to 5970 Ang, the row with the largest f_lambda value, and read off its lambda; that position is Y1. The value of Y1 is 5954.84 Ang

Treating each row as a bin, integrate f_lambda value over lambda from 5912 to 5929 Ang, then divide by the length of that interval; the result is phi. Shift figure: 3.34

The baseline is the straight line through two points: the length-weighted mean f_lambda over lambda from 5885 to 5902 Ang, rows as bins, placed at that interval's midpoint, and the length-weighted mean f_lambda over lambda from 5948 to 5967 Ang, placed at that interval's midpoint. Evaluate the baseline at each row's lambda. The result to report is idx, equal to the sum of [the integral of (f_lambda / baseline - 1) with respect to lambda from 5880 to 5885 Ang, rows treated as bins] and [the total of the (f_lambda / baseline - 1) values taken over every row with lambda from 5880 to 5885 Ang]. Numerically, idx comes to 0.51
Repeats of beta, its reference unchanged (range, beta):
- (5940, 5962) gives 5941.14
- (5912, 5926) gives 5913.85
